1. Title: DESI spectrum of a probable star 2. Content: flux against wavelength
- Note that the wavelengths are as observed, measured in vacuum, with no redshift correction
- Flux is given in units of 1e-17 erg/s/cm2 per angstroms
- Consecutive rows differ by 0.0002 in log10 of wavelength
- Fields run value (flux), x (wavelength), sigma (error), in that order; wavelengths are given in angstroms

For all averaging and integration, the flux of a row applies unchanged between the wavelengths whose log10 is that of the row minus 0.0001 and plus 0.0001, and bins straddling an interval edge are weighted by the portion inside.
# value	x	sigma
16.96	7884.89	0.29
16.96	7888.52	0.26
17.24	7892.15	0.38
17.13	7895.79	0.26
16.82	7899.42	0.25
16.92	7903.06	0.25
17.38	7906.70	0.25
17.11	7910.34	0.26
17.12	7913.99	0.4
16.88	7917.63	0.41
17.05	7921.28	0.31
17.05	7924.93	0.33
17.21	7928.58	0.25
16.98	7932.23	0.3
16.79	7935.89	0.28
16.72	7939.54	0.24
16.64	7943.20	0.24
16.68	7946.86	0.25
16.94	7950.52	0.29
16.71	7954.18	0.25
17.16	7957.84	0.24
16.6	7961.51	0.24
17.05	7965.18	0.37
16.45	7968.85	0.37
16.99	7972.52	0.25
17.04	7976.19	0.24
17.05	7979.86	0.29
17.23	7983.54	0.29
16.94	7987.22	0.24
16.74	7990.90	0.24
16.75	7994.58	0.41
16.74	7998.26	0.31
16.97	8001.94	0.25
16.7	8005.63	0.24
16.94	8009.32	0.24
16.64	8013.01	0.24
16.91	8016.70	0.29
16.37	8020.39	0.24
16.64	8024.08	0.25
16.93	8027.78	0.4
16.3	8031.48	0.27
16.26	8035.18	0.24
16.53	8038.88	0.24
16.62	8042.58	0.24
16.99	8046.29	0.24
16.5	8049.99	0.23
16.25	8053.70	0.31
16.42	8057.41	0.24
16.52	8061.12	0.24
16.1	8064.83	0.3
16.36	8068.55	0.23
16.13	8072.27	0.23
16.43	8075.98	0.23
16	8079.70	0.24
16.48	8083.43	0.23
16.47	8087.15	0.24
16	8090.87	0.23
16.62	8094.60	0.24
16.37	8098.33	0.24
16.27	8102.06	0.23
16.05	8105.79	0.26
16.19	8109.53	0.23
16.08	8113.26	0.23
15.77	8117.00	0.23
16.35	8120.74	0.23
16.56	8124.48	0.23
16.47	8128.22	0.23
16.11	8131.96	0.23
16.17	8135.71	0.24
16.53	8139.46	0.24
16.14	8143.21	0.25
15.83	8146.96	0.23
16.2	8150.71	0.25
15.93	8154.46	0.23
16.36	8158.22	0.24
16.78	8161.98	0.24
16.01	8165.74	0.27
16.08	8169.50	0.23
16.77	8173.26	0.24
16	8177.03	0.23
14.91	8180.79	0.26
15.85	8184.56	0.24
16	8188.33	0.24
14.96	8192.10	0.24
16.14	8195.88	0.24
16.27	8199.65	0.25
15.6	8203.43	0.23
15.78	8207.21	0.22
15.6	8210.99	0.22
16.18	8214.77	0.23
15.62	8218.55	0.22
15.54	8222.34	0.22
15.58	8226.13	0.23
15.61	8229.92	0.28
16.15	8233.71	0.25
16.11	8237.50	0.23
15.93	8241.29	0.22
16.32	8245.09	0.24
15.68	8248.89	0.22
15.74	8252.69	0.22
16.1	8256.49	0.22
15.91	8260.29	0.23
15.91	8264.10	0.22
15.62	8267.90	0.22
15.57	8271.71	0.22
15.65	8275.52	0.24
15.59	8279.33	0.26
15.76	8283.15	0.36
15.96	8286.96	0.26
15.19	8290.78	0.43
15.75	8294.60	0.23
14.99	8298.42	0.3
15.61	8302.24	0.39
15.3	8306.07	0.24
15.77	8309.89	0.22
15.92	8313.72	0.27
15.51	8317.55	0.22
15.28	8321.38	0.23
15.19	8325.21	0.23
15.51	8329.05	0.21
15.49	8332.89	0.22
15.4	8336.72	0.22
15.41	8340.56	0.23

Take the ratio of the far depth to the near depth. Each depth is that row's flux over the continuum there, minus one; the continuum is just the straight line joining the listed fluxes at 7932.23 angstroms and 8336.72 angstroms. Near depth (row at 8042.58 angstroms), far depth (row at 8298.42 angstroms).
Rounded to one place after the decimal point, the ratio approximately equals -8.4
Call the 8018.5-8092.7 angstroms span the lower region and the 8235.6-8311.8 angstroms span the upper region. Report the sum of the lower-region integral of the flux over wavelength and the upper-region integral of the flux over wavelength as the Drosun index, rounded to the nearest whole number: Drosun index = 2416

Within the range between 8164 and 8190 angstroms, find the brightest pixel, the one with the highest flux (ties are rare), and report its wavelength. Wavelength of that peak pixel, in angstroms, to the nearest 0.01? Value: 8173.26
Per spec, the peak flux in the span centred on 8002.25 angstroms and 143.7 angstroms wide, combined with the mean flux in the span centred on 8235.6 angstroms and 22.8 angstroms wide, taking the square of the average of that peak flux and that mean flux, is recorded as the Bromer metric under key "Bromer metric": 275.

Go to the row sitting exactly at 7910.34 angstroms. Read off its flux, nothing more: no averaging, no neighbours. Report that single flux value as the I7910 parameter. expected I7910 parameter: 17.11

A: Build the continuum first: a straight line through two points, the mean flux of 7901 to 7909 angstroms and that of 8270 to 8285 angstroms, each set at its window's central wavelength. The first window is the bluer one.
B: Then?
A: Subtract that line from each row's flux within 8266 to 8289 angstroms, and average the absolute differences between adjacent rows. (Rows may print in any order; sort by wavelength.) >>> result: 0.12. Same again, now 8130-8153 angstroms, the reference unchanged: 0.30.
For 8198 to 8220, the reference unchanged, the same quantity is 0.43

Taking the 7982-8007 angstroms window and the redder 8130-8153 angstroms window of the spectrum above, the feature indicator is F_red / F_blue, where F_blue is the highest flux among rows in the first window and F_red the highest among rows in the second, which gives 0.96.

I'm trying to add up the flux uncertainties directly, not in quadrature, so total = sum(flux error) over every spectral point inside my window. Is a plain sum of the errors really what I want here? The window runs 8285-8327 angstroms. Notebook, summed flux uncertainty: 3.0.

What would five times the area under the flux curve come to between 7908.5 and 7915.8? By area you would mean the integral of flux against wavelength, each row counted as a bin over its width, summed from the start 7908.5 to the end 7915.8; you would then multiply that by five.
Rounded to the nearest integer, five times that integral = 624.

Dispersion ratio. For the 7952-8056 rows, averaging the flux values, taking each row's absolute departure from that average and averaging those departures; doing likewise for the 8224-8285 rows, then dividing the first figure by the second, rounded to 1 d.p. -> 1.1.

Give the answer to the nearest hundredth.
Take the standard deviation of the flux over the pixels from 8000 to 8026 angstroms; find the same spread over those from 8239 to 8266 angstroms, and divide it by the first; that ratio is 1.00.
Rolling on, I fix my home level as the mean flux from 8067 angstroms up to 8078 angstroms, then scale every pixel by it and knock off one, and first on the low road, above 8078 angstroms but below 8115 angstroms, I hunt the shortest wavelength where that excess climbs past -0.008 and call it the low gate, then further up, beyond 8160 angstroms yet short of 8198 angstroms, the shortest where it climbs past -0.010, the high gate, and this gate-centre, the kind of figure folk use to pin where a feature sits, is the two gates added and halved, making 8122.7 angstroms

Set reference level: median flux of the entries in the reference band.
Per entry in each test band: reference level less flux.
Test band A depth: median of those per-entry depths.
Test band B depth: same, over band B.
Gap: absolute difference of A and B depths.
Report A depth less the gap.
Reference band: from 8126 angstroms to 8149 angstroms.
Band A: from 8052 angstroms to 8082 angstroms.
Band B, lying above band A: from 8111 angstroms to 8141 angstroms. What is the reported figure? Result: -0.2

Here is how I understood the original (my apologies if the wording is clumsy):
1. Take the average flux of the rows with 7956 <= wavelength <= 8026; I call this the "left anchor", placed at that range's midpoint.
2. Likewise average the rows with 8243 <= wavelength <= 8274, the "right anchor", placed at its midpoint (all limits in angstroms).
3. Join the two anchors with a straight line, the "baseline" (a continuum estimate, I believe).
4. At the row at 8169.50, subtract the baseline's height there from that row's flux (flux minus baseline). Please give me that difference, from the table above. -0.10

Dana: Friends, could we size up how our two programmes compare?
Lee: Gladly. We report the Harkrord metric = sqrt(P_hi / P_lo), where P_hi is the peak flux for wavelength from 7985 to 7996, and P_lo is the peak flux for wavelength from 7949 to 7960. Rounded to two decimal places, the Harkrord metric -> 0.99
